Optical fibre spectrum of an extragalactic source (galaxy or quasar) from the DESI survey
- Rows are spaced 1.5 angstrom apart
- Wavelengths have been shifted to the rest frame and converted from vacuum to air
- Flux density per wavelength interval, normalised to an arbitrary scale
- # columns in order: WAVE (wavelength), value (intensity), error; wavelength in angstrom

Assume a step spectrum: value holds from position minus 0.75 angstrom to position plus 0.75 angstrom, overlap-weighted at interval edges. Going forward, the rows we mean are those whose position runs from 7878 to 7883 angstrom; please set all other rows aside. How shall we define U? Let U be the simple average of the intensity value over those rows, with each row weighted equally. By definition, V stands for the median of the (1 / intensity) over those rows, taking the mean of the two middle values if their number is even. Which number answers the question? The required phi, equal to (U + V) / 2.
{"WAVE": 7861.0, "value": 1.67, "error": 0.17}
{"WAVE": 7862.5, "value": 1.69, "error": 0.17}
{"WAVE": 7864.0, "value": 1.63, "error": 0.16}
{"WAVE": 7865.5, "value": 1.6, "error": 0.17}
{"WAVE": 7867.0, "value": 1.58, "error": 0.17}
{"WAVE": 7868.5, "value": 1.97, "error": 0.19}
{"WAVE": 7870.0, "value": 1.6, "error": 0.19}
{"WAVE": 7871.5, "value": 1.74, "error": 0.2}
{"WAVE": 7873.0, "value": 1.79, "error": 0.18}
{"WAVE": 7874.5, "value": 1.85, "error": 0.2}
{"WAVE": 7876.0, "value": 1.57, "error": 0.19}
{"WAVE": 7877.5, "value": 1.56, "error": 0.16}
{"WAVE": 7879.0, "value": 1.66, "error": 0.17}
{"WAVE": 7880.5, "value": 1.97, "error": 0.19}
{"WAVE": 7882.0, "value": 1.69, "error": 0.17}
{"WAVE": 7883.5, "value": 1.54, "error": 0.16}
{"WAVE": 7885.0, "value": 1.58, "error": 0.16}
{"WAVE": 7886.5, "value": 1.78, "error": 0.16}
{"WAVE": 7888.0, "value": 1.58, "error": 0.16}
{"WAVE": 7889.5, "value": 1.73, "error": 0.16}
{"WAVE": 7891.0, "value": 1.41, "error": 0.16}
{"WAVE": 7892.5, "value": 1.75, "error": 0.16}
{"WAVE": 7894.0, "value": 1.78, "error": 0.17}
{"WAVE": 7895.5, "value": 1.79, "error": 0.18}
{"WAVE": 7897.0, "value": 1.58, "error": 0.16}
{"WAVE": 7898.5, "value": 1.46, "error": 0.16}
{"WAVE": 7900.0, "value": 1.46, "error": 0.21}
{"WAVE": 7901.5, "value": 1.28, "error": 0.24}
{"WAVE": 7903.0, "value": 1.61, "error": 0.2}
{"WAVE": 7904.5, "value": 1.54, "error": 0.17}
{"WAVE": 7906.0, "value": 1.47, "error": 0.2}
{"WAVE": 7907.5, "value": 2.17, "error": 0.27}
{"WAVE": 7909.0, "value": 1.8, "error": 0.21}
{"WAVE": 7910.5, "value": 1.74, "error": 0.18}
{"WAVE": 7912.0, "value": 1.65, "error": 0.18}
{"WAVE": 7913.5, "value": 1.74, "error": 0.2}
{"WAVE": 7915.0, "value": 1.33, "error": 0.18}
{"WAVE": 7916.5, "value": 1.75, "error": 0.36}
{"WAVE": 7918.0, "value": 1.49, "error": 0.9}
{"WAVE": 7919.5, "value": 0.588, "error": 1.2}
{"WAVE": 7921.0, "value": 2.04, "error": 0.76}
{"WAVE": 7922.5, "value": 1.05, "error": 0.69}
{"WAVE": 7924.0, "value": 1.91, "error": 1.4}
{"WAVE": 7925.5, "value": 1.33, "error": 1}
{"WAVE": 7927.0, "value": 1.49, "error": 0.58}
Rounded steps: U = 1.77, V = 0.592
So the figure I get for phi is 1.18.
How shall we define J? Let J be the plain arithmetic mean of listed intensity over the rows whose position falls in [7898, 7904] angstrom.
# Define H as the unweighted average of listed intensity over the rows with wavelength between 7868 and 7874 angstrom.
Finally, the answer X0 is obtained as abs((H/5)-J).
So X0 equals 1.10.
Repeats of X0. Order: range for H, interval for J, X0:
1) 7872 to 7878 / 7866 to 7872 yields 1.38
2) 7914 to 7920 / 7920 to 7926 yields 1.32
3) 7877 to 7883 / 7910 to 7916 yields 1.27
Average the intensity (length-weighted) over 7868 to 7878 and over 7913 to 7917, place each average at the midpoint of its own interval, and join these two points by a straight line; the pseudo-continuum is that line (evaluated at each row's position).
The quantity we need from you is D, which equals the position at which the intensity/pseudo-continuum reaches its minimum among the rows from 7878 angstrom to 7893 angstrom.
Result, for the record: 7891.0 angstrom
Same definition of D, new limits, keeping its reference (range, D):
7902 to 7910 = 7906.0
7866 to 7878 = 7867.0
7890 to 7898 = 7891.0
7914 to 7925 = 7919.5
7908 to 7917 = 7915.0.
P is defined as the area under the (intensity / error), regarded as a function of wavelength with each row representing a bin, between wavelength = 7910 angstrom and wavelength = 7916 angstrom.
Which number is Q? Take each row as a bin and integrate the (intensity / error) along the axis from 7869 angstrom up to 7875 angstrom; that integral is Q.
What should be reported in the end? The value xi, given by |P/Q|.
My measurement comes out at 0.9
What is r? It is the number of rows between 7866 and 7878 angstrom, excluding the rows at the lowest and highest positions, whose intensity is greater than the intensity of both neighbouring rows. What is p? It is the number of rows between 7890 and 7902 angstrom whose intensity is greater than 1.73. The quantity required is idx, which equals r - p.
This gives -1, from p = 3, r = 2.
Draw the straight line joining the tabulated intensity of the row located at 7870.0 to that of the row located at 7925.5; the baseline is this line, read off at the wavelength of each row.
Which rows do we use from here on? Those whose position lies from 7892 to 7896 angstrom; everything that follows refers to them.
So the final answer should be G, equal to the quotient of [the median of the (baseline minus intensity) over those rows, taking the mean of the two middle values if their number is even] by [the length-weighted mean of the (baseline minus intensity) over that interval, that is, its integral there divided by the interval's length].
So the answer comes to 1.0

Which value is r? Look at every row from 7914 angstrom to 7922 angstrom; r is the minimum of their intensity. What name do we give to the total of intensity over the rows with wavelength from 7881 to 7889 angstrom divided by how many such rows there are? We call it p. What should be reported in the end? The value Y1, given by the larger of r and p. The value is 1.63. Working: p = 1.63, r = 0.588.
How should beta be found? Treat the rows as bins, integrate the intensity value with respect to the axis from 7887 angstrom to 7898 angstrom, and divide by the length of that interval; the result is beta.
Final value 1.66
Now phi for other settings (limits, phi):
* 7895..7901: 1.12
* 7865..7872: 1.16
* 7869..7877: 1.14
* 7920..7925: 1.10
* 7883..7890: 1.14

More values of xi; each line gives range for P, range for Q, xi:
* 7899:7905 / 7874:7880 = 0.8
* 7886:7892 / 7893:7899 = 1.0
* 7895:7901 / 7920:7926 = 5.2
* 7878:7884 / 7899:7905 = 1.4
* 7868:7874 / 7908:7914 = 1.0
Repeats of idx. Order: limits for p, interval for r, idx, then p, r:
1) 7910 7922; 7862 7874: -3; 4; 1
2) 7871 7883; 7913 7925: -2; 4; 2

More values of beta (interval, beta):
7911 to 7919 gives 1.57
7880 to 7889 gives 1.68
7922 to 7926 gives 1.46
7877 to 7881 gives 1.73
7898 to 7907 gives 1.49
